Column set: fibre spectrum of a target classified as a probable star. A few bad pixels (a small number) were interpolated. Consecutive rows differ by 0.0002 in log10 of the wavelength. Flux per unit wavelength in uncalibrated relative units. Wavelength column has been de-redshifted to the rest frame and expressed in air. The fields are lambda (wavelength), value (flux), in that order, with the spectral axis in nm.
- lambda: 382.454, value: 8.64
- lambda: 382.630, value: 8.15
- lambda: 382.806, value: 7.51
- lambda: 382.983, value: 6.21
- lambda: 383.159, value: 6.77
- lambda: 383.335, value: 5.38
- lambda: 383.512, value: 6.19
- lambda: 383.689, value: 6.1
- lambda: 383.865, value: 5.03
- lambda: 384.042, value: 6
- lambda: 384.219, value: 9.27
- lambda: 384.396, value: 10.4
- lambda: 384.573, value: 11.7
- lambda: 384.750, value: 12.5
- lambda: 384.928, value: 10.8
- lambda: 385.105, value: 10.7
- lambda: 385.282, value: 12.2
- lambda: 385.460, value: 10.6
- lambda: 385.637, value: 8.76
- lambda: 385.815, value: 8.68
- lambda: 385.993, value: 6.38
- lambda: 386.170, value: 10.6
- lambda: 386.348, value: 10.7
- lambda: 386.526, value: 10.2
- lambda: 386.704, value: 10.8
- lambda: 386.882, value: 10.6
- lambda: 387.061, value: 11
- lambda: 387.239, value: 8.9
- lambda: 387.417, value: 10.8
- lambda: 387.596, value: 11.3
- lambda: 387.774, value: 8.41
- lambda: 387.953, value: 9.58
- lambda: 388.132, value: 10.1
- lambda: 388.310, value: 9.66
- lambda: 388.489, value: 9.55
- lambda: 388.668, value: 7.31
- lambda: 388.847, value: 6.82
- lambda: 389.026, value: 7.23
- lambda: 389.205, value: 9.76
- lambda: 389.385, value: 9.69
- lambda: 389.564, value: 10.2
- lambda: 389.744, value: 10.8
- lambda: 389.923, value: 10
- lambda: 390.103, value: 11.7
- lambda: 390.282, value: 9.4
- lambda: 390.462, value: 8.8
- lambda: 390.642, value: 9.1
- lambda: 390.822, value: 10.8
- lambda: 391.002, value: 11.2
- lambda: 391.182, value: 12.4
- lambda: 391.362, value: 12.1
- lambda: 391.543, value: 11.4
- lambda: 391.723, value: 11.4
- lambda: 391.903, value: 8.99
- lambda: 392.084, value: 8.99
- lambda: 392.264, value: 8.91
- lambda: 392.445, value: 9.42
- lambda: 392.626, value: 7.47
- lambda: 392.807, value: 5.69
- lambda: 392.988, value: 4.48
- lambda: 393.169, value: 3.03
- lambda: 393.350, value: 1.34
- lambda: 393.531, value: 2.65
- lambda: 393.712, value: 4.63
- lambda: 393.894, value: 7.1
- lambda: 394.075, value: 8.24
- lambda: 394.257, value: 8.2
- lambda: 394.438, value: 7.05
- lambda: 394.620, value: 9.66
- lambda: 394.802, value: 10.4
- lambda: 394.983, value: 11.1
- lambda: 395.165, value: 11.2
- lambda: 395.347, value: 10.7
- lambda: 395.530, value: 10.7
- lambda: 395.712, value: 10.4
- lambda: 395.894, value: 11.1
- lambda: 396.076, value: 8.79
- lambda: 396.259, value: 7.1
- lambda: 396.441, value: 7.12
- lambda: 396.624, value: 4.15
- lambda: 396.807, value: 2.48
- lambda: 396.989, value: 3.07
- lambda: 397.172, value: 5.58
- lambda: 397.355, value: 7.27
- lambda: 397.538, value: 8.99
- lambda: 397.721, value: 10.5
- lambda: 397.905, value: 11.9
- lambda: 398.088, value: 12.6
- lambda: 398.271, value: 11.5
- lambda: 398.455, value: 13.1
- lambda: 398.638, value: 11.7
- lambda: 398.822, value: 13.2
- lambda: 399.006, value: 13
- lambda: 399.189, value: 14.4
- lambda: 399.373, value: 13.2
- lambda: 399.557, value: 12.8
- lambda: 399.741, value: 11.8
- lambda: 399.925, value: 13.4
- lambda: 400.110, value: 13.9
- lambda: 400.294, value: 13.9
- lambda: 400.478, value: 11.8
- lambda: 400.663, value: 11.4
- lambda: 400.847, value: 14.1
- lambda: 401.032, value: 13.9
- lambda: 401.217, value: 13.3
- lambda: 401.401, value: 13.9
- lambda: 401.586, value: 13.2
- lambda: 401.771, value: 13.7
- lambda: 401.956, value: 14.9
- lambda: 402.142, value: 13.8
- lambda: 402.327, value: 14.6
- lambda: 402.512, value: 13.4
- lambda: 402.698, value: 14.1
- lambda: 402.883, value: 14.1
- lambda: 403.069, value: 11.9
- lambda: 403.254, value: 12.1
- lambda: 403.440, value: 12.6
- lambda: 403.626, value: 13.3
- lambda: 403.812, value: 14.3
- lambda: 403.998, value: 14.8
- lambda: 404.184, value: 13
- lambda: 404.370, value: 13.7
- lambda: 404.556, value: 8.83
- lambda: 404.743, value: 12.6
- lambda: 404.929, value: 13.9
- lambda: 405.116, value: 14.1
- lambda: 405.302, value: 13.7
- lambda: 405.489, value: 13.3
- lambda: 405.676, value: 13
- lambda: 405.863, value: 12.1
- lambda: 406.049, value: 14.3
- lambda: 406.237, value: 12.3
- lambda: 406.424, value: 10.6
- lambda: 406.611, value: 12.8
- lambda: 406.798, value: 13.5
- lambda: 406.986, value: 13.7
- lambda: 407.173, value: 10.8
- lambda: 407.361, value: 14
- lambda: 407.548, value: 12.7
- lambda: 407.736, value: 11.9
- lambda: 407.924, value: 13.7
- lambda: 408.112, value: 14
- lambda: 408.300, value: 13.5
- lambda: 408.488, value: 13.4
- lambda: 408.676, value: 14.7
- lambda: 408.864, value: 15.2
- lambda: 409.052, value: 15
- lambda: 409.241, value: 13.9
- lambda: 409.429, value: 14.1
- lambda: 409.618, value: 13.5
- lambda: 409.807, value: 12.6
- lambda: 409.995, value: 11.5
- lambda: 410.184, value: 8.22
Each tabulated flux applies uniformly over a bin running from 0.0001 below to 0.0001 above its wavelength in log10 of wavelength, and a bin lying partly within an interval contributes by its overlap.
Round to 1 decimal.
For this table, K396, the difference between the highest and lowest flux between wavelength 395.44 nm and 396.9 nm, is 8.6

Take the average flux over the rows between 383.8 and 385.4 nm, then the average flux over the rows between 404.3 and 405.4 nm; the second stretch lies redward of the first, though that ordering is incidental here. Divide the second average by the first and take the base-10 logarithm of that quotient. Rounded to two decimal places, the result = 0.11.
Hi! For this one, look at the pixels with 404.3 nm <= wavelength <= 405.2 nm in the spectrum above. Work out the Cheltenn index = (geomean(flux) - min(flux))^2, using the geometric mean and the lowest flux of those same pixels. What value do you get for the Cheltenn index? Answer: 13.1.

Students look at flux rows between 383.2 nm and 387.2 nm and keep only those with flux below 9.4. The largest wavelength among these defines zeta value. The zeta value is 385.993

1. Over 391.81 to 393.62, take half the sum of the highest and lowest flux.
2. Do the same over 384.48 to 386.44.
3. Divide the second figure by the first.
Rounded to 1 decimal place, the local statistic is 1.8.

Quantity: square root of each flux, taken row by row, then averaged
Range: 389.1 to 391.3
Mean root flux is 3.21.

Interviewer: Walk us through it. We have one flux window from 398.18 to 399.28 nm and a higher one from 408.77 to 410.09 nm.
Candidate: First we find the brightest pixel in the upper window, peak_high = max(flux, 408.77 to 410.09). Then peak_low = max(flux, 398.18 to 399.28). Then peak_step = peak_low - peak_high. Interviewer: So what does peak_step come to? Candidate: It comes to -1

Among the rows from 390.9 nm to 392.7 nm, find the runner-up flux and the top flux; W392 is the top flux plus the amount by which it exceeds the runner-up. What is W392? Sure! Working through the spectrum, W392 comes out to 12.7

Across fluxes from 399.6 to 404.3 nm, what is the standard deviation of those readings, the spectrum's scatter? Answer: 1.0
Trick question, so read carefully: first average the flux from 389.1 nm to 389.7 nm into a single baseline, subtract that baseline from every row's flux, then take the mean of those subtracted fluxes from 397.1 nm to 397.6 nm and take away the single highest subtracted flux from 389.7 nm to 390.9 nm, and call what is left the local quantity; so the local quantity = -4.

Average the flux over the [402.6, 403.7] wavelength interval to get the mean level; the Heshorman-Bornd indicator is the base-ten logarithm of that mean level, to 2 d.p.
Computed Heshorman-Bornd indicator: 1.11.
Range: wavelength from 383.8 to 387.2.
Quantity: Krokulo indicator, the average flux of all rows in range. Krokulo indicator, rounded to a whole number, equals 10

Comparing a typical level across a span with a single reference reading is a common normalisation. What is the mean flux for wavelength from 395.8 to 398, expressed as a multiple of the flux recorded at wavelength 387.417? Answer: 0.68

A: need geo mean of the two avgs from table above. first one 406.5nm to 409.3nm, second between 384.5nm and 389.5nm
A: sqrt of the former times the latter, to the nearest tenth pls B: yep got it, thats 11.5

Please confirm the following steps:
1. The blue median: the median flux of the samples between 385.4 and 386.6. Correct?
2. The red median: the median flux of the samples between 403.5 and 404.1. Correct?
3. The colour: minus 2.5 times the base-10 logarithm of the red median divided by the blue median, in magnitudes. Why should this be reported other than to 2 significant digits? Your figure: -0.37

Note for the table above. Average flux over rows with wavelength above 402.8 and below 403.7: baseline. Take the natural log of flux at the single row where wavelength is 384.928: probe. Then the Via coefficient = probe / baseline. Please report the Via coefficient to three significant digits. 0.186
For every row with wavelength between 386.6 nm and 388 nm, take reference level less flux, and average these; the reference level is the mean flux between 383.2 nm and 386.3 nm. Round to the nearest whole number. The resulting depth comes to -1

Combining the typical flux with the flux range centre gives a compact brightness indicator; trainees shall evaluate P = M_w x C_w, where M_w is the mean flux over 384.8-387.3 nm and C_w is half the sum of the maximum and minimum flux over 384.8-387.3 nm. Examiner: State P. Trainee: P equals 94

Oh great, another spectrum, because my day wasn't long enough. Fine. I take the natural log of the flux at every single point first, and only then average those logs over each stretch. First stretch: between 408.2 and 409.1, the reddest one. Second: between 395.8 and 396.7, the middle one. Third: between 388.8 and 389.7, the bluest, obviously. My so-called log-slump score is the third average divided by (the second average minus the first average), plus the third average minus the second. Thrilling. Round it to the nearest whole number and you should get -3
